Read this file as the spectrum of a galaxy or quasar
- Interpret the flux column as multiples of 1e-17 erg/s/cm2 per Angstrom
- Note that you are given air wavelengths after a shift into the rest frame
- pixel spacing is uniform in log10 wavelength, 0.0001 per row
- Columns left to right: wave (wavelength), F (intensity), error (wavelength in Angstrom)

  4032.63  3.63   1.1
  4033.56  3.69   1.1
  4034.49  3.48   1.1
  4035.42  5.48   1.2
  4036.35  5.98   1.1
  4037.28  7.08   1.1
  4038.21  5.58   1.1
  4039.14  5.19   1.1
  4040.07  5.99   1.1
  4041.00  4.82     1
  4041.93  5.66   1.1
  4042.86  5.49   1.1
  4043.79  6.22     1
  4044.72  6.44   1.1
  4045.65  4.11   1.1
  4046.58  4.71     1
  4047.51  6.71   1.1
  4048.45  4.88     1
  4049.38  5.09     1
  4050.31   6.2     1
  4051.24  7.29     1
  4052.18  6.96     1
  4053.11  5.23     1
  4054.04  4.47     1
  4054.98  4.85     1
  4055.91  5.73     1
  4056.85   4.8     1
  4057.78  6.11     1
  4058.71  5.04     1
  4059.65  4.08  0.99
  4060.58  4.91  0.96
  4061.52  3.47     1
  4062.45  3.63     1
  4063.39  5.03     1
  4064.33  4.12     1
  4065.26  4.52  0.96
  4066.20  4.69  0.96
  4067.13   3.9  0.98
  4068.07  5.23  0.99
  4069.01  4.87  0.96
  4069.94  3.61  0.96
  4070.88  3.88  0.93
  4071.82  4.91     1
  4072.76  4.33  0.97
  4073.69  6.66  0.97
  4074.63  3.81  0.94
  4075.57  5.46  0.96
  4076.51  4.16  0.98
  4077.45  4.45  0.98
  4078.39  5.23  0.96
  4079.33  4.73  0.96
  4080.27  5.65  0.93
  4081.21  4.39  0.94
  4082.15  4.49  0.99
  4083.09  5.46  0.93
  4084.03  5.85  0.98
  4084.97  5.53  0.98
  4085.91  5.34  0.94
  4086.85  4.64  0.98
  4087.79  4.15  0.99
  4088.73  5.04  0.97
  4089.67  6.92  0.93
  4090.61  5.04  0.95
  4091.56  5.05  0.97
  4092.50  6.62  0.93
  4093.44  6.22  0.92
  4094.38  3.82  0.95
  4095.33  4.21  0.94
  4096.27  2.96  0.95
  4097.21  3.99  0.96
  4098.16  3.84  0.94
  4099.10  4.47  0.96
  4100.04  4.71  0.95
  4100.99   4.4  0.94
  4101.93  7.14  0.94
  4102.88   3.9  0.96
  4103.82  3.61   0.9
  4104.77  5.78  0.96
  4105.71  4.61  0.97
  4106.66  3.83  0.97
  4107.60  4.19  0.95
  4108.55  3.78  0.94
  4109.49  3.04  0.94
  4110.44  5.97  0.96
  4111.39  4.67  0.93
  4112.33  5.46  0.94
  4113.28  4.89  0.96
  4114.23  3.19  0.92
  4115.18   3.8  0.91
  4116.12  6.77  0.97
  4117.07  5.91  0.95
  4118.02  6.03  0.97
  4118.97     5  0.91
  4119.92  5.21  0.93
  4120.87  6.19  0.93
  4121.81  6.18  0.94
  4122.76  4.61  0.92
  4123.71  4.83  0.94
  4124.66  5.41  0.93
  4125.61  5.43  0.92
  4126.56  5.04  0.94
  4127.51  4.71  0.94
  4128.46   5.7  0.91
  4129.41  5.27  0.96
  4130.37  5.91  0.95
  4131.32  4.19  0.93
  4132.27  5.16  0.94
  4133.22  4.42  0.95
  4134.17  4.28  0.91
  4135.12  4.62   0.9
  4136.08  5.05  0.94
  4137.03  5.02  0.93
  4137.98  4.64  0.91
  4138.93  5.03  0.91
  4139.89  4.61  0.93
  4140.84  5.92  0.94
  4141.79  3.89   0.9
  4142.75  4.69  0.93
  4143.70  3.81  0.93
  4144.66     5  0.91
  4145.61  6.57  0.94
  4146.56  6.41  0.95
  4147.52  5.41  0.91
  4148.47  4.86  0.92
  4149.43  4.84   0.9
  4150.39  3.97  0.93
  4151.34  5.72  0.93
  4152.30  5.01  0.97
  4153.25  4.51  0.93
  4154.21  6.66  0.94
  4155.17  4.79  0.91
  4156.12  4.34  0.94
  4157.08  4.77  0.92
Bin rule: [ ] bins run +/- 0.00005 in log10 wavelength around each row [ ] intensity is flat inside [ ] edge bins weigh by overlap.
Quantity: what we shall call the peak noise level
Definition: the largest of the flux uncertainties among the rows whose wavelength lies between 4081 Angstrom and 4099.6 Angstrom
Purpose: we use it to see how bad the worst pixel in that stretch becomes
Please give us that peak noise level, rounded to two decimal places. 0.99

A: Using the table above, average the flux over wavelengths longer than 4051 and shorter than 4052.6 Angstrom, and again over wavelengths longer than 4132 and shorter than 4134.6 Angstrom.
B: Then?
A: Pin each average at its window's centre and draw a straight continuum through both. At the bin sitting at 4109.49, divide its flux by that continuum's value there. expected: 0.57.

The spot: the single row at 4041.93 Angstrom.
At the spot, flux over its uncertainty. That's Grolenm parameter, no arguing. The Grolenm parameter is 5.1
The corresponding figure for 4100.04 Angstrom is 5.0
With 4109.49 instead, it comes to 3.2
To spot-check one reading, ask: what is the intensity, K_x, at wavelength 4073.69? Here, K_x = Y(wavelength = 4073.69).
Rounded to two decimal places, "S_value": 6.66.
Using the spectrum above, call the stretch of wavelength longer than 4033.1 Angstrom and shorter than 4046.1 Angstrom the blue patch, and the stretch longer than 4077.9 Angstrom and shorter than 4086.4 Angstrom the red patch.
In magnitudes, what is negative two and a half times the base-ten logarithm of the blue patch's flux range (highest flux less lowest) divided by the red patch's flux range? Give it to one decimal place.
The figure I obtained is -1.0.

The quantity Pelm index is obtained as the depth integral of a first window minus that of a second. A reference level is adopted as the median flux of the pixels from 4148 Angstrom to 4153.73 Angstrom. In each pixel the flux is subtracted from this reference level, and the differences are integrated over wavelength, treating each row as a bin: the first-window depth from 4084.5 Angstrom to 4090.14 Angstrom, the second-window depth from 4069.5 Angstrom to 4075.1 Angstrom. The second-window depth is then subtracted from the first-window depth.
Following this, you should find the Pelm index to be -4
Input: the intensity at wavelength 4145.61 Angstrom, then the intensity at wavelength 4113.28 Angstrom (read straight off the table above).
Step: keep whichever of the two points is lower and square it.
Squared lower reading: 23.9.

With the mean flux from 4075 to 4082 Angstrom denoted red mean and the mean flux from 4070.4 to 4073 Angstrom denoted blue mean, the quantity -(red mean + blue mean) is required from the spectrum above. -9.2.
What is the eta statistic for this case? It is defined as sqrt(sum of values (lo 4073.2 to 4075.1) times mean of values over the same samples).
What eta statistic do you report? 7.40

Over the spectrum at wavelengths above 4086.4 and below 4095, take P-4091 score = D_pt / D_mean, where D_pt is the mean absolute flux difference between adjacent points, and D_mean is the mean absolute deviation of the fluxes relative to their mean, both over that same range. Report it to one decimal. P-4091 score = 1.4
